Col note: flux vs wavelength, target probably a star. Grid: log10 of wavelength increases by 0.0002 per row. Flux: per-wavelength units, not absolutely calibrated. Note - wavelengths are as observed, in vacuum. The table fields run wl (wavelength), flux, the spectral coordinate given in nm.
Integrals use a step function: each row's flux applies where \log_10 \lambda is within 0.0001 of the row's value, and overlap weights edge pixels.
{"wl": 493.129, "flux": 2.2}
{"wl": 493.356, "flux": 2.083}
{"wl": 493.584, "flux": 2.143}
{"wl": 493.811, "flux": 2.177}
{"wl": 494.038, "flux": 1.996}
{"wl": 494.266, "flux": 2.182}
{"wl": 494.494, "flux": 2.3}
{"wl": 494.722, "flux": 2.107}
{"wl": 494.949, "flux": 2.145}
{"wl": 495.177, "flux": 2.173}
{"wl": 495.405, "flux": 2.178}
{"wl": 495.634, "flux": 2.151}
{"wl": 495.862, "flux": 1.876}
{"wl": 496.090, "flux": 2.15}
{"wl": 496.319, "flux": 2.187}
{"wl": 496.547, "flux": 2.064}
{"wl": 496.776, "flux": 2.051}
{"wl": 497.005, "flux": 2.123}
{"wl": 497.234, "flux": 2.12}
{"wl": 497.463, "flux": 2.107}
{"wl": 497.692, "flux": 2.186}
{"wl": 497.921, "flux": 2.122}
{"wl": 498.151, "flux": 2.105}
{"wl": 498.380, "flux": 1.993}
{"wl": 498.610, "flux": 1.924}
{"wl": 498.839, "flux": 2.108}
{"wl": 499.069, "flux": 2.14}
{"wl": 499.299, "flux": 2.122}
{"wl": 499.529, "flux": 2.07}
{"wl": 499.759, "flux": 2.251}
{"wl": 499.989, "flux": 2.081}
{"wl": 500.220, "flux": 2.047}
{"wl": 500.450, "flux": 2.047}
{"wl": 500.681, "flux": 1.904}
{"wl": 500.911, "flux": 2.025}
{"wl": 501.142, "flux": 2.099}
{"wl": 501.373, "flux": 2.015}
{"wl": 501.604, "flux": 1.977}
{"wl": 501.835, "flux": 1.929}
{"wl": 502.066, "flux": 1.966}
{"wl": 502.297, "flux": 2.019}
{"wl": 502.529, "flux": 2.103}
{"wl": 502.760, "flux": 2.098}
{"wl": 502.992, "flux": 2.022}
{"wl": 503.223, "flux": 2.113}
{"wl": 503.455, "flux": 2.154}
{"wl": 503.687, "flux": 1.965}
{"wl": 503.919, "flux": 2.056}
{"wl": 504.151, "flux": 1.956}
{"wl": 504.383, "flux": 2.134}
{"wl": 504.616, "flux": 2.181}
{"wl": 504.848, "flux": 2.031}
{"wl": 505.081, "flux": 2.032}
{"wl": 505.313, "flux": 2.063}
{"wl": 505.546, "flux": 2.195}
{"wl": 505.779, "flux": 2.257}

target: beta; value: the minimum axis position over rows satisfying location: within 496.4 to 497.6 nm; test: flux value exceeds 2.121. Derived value 497.005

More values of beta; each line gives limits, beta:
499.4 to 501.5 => 499.759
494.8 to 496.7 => 494.949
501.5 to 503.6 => 503.455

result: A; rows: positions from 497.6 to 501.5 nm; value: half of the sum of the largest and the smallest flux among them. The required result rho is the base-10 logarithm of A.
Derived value 0.318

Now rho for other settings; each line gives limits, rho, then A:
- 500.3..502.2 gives 0.301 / 2.00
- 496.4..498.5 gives 0.320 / 2.09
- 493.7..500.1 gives 0.320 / 2.09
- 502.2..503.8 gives 0.314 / 2.06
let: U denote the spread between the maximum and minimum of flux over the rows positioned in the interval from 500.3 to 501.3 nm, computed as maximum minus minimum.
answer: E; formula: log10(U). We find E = -0.71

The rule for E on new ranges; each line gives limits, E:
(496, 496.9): -0.87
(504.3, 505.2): -0.82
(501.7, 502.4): -1.05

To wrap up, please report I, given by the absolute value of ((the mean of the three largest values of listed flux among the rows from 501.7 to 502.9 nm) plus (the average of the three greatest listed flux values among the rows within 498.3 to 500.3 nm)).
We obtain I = 4.24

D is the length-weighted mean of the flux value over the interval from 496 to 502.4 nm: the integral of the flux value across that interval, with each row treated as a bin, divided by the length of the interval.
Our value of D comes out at 2.07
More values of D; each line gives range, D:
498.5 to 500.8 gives 2.07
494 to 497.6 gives 2.12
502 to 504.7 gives 2.06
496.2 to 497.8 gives 2.12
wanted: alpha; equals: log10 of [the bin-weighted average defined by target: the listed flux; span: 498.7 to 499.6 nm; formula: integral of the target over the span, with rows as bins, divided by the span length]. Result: 0.324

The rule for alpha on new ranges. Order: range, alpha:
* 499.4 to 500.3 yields 0.325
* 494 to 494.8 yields 0.334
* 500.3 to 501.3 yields 0.305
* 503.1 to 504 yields 0.317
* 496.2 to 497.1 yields 0.323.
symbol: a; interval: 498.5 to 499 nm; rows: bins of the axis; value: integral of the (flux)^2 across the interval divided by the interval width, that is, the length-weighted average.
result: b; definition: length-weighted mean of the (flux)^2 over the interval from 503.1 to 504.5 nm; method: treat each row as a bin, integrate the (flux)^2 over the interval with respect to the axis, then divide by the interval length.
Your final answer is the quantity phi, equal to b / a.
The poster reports 1.03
